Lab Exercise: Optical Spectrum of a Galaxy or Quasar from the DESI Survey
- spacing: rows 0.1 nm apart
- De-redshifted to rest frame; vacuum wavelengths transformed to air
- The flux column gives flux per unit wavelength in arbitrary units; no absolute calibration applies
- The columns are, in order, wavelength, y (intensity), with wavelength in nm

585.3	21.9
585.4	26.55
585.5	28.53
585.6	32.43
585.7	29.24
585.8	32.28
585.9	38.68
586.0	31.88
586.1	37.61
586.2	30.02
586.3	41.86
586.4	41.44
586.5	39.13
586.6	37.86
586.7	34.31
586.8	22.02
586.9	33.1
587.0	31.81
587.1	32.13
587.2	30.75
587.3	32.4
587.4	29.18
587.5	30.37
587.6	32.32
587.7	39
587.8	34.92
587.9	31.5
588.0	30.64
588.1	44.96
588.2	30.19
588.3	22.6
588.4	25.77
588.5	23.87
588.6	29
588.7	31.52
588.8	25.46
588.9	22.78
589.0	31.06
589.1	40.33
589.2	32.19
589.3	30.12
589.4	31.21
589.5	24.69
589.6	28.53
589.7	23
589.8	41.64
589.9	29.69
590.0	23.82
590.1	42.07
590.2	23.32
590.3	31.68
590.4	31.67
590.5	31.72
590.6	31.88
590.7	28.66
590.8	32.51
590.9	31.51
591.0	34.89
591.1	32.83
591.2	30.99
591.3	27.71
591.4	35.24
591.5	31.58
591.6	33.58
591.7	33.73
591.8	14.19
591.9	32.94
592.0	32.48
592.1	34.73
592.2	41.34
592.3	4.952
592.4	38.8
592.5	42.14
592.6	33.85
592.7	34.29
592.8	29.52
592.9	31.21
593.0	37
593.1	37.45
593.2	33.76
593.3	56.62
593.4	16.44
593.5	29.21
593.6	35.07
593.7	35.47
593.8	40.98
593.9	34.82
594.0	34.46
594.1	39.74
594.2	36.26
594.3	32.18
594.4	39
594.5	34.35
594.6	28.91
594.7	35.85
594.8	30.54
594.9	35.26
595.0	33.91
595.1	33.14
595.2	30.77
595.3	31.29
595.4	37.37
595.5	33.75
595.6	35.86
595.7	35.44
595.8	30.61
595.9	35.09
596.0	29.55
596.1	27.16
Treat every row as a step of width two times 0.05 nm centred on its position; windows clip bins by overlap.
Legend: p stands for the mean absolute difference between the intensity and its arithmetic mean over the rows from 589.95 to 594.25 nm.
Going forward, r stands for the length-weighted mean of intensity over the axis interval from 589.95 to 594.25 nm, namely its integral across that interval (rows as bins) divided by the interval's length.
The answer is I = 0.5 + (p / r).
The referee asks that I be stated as 0.65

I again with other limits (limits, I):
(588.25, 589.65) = 0.63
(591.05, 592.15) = 0.62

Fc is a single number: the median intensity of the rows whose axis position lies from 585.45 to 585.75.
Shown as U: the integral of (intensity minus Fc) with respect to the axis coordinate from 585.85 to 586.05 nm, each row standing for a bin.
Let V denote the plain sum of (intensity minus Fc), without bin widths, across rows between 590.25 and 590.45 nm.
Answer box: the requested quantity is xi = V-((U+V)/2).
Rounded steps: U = 1.2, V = 5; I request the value 2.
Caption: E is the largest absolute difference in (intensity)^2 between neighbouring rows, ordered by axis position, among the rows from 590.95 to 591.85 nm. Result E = 936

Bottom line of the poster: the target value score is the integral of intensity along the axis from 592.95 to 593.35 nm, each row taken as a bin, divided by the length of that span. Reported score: 41.2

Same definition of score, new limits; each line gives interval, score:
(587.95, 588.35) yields 32.1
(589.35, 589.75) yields 26.9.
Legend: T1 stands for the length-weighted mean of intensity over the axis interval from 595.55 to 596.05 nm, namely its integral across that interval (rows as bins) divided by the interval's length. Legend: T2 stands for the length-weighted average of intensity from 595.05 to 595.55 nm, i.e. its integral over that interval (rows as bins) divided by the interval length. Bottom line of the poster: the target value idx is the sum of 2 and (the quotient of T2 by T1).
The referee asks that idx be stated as 3.00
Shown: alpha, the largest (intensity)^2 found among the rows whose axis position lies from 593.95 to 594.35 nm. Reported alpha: 1579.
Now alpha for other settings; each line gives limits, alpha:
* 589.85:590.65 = 1770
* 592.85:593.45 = 3206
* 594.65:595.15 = 1285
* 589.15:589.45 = 1036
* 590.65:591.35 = 1217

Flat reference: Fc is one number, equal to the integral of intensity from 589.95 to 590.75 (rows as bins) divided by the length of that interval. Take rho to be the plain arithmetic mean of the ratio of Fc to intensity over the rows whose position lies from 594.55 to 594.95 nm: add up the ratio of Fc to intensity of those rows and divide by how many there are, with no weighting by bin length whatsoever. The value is 0.95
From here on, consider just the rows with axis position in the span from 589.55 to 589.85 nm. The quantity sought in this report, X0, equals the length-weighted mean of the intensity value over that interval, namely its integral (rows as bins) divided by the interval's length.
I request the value 31.1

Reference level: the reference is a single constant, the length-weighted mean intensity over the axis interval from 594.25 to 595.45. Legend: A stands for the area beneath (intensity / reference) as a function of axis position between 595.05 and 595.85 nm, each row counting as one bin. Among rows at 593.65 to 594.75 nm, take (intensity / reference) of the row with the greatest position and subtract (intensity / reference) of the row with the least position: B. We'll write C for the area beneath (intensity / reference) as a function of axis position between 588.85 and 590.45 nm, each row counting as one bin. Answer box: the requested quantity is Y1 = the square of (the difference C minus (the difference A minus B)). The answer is 0.4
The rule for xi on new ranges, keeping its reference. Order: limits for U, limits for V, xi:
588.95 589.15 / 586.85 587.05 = 3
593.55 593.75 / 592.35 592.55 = 11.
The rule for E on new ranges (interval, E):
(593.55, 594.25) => 467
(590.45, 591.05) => 236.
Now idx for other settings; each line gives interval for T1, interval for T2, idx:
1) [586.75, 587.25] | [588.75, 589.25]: 3.01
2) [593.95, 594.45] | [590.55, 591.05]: 2.88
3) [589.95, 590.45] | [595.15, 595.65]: 3.11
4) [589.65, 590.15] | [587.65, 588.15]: 3.13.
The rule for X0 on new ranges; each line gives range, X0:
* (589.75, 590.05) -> 31.7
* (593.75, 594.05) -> 36.8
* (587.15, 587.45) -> 30.8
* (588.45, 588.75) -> 28.1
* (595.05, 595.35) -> 31.7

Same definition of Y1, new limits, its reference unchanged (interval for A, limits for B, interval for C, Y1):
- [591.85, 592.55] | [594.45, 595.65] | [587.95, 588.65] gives 0.0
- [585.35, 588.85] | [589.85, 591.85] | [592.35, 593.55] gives 6.6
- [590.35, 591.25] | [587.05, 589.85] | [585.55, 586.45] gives 0.1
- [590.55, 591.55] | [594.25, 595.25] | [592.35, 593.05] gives 0.1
